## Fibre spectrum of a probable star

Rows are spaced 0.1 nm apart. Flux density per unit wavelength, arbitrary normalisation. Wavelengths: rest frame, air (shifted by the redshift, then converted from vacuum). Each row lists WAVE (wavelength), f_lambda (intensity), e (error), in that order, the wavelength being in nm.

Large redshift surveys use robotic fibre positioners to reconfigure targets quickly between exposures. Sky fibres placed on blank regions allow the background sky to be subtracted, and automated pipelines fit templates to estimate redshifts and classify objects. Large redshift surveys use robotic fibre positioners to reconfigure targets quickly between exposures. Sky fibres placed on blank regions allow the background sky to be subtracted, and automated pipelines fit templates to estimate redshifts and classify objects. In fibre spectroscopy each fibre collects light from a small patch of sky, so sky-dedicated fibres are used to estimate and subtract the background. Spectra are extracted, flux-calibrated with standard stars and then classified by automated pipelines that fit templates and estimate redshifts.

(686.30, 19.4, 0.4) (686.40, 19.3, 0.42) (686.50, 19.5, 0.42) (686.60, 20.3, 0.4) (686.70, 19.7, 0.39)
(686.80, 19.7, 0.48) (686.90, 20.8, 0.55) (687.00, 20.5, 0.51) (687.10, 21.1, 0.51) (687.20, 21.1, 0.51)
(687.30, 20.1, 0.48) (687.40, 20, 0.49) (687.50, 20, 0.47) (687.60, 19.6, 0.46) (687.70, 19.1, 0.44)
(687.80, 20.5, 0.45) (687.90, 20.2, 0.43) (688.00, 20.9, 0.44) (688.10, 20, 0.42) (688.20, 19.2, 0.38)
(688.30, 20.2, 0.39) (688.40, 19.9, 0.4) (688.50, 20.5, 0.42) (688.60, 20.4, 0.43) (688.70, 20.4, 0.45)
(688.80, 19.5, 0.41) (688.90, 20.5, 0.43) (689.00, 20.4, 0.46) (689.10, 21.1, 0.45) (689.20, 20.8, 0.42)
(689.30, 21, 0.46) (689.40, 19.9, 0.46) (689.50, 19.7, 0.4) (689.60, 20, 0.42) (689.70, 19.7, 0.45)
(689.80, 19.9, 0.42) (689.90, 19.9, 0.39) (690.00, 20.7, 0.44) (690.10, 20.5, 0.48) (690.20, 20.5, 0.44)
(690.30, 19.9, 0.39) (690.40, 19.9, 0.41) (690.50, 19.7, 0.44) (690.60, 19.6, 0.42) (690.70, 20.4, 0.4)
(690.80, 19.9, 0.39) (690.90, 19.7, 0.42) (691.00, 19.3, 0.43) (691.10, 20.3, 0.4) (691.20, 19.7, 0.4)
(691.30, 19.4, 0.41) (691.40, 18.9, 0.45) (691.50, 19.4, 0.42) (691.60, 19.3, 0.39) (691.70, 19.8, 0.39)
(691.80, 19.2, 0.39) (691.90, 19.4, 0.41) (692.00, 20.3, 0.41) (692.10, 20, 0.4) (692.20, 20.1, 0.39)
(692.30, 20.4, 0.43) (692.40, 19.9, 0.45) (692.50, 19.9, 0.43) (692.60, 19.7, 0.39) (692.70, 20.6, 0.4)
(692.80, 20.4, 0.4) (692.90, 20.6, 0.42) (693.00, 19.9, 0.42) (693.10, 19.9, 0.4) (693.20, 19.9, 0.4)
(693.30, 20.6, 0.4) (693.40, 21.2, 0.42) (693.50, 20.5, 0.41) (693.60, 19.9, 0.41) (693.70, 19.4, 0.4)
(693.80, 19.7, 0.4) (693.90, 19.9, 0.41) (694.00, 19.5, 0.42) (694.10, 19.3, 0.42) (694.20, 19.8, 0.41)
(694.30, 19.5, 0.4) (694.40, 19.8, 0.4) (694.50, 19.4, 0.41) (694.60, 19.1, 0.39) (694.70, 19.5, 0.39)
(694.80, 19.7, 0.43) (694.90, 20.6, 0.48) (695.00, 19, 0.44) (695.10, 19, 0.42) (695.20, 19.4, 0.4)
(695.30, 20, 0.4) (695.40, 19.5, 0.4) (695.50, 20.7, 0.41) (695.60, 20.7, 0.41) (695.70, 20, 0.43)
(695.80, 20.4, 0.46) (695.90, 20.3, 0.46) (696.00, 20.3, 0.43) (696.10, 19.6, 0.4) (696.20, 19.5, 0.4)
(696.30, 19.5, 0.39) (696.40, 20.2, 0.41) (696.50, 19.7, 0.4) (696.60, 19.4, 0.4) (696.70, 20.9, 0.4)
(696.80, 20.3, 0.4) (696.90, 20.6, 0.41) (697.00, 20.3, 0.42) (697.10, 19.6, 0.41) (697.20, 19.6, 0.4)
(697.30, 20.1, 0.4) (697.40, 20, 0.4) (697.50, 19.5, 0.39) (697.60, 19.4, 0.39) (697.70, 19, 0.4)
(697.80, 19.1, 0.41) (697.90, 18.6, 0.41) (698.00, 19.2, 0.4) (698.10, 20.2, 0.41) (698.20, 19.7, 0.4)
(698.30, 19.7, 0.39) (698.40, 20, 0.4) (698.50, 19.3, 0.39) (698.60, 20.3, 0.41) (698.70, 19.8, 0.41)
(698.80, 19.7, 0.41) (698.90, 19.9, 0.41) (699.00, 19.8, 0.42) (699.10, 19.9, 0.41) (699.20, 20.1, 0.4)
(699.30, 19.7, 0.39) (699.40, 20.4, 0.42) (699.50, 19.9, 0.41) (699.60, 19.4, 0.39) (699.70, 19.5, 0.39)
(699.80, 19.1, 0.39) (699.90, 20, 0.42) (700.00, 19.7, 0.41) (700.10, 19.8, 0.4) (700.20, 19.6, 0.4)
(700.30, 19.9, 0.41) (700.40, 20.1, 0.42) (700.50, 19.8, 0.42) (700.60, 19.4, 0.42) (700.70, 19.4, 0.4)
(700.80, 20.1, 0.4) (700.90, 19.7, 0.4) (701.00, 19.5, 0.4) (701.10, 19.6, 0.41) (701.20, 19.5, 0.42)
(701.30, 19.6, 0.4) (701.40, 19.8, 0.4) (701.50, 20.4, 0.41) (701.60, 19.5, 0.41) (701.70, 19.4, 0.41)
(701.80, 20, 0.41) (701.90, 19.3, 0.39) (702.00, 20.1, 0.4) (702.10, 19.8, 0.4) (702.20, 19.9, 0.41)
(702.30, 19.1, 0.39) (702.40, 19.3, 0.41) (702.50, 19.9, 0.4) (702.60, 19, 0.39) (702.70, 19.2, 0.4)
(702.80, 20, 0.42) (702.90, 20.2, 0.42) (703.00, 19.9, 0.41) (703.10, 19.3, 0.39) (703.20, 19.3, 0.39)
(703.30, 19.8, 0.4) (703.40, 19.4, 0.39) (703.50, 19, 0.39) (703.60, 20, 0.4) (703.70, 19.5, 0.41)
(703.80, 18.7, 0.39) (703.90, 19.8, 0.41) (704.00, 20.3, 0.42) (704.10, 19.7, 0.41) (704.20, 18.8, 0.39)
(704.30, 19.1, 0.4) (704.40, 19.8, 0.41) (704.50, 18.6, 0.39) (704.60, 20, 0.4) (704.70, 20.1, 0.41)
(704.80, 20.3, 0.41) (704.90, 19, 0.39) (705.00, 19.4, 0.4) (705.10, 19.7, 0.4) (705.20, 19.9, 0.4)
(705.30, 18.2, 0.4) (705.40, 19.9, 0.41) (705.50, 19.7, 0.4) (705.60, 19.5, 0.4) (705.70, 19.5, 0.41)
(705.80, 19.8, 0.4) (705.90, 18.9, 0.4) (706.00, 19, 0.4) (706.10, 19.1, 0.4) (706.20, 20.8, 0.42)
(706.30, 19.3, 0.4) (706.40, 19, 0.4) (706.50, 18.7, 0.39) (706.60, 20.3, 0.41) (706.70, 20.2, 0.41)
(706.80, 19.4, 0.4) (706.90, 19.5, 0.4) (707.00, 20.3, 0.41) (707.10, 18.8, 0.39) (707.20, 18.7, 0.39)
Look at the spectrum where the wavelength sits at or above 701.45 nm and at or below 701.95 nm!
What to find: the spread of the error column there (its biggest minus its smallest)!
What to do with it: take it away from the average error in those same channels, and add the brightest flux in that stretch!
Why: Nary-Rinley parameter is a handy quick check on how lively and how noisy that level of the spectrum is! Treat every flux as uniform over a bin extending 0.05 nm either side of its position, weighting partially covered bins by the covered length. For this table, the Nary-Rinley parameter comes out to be 20.8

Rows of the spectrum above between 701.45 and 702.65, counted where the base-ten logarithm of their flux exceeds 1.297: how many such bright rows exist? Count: 5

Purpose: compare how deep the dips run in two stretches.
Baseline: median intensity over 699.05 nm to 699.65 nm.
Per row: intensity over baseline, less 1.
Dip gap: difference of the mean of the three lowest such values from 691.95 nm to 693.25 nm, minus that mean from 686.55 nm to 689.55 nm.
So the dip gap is 0.03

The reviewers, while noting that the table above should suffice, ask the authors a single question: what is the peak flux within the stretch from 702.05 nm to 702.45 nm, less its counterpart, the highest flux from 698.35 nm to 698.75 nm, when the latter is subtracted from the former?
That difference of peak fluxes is -0.4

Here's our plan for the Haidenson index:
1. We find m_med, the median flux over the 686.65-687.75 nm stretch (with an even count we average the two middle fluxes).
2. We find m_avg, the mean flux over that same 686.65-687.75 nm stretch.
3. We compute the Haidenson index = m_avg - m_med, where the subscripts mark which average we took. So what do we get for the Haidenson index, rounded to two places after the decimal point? 0.15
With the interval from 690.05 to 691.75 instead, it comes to 0.08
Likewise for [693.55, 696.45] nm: 0.07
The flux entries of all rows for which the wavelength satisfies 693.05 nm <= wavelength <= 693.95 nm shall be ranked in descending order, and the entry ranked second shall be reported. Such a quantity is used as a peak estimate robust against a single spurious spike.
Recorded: 20.6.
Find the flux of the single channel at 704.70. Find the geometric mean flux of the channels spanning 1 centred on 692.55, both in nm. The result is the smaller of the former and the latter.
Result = 20.1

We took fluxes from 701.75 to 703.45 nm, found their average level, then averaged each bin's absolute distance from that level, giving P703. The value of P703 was 0.36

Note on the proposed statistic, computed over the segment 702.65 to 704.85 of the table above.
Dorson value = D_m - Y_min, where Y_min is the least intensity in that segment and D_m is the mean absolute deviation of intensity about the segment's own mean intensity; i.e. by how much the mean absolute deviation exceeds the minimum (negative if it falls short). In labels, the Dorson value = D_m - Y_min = -18.2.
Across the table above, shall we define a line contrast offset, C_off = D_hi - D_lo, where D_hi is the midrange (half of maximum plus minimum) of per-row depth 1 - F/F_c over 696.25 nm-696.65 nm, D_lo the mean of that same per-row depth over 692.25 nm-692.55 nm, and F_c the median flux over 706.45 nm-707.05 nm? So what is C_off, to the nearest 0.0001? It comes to 0.0134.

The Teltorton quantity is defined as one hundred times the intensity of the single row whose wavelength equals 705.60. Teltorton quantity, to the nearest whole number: 1950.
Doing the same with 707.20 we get 1870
